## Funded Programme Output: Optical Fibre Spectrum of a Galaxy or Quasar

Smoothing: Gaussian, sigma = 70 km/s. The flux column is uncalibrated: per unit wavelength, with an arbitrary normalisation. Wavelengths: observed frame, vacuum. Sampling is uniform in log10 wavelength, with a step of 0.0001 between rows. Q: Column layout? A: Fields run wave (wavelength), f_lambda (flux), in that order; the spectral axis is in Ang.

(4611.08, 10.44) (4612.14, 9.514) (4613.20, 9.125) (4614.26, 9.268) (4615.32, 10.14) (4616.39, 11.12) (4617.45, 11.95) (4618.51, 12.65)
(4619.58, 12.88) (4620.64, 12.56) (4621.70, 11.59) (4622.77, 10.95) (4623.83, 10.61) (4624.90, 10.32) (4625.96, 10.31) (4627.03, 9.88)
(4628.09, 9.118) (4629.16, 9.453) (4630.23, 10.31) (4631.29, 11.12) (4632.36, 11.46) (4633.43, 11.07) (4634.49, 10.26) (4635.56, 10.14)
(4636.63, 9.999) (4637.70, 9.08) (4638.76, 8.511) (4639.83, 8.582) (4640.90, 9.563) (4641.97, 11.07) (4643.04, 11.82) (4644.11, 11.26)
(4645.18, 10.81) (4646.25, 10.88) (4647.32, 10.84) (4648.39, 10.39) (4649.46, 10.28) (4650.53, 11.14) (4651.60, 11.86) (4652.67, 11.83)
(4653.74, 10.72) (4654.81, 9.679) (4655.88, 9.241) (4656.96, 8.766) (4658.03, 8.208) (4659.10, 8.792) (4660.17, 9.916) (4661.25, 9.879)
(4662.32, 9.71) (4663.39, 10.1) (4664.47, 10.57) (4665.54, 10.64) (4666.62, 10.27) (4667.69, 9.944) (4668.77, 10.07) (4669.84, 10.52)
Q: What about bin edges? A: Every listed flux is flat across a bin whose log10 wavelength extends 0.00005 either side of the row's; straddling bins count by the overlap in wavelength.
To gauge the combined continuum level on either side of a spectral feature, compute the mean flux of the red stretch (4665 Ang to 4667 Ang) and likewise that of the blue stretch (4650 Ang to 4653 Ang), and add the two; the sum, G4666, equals 22.1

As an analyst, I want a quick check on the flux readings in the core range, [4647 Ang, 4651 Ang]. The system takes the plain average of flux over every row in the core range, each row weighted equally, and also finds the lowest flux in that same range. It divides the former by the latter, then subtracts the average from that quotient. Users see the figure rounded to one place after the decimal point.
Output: -9.6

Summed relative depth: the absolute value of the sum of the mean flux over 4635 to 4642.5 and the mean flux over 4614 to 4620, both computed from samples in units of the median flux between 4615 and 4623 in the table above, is 1.78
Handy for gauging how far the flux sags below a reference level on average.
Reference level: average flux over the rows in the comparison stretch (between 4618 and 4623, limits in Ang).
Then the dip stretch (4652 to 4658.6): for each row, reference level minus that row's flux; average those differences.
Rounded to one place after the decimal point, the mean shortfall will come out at 2.4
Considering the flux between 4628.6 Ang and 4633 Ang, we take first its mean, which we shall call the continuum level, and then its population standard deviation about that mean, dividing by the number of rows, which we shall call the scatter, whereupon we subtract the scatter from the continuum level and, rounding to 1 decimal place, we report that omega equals 9.8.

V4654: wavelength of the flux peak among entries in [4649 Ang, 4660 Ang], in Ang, 4651.60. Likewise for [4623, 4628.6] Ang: 4623.83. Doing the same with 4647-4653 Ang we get 4651.60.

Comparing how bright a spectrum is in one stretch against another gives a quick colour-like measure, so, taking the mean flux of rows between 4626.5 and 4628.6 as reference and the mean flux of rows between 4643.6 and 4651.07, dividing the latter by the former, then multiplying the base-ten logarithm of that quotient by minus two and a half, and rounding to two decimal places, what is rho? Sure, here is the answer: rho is -0.14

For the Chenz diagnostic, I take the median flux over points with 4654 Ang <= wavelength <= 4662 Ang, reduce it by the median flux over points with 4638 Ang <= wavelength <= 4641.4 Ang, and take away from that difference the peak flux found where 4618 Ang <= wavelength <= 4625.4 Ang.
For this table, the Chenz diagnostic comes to -12.2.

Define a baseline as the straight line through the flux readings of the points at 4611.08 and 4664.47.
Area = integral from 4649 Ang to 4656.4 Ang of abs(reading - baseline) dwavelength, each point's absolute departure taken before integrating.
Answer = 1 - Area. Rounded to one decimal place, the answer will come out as -5.2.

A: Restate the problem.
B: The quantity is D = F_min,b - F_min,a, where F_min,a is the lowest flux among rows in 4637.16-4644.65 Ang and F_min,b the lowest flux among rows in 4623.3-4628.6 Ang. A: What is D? 0.6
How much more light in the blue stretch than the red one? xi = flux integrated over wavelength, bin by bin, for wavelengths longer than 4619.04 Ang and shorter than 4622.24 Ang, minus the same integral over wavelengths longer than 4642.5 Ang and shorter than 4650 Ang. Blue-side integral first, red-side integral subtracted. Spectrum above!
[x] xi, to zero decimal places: -42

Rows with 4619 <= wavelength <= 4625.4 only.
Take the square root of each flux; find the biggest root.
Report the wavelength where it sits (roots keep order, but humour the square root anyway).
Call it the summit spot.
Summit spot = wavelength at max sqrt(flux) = 4619.58 Ang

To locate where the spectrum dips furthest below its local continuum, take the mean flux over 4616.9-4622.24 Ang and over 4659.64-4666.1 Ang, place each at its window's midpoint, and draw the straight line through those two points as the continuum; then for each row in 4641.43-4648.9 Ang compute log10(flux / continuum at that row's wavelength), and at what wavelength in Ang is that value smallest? 4648.39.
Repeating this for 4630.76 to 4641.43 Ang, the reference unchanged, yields 4638.76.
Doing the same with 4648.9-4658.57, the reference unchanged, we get 4658.03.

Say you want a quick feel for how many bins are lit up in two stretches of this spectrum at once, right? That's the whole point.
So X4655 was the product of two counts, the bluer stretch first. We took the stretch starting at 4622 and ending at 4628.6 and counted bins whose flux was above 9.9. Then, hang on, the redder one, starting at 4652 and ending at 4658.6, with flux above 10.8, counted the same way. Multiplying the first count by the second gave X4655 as 4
